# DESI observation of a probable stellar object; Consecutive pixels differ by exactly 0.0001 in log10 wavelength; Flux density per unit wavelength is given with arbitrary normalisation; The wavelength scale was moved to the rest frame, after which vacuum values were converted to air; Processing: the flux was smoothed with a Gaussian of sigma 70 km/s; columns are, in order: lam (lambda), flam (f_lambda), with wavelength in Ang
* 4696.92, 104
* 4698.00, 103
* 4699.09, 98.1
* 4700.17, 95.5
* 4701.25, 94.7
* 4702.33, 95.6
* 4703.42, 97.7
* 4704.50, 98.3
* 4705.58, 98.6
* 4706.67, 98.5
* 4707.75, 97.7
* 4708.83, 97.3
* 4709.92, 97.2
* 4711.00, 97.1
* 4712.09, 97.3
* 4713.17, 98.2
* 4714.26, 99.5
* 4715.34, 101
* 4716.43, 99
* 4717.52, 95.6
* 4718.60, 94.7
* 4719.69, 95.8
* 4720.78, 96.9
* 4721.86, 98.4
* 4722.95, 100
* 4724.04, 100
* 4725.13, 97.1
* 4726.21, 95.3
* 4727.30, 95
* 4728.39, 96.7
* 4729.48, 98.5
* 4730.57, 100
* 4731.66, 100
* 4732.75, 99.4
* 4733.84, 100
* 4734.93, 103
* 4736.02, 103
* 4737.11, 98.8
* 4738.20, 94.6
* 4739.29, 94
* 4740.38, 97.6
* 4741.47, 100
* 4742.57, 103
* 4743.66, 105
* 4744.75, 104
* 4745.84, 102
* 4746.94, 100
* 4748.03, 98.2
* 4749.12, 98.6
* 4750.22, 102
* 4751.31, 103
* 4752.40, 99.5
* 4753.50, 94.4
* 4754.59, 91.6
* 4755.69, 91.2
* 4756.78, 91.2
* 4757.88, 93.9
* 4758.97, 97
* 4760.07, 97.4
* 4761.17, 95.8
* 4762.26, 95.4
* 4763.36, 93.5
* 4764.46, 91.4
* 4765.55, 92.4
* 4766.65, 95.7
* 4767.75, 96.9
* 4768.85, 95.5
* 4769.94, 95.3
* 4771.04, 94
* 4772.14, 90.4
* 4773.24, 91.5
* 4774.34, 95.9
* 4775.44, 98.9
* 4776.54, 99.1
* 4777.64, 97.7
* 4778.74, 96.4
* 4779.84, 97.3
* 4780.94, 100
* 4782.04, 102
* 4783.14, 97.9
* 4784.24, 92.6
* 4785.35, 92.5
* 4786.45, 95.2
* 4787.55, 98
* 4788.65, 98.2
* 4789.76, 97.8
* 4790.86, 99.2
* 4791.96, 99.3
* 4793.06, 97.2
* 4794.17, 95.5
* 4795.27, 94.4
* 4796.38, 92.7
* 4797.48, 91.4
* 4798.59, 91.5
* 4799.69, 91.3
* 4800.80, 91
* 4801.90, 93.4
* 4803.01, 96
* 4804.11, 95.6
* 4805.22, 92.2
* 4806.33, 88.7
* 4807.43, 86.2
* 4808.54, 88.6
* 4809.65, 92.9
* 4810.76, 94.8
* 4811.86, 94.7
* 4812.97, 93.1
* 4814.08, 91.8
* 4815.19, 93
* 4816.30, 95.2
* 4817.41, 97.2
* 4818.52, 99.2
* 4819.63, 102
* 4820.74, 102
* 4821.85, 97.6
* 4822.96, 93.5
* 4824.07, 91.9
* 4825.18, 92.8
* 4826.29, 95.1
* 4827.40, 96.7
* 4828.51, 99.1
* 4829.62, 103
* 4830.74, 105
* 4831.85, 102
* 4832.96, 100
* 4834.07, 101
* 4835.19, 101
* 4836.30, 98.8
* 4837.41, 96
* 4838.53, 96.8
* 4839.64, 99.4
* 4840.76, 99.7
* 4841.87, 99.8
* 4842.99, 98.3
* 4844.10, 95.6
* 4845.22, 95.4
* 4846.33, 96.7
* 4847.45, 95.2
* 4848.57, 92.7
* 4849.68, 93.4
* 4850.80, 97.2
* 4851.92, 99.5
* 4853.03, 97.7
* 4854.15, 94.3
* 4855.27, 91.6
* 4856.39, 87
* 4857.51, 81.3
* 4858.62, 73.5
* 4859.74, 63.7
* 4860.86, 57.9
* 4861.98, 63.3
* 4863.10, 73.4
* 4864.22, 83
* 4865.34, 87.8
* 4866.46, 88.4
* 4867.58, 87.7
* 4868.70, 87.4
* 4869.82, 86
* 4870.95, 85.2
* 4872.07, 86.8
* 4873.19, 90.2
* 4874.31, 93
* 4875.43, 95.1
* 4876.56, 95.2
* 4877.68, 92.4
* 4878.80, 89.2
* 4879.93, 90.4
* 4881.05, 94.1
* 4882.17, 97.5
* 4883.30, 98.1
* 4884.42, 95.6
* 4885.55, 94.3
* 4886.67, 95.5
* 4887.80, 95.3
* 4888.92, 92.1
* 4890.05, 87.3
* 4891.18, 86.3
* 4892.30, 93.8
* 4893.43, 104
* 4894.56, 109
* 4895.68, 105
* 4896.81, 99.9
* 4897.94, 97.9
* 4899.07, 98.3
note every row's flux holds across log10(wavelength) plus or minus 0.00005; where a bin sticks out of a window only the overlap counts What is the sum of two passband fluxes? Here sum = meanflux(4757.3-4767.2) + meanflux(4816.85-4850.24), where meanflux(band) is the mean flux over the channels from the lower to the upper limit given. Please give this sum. 193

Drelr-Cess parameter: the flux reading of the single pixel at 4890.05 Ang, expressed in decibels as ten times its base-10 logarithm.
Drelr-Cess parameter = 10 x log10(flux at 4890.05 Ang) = 19.4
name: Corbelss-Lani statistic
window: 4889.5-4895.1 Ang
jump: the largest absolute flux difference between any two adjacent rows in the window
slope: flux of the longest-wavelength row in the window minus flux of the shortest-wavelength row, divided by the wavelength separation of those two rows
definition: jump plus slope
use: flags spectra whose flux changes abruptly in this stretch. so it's 15.0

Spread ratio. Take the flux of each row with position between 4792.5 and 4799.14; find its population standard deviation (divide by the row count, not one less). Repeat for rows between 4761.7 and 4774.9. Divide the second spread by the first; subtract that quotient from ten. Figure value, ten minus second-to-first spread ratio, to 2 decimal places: 9.04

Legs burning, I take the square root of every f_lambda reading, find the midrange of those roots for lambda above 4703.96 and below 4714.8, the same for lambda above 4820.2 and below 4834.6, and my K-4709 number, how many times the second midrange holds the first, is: 1.00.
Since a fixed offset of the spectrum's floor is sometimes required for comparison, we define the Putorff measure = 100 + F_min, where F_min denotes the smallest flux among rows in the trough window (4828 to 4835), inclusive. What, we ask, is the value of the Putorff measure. 199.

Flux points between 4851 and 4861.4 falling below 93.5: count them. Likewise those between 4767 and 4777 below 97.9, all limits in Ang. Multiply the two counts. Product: 42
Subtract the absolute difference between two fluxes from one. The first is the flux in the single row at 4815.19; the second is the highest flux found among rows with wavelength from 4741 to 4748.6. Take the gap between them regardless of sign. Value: -11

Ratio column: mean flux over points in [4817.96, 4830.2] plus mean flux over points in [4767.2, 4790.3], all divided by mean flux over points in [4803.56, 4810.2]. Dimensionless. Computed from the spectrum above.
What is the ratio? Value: 2.14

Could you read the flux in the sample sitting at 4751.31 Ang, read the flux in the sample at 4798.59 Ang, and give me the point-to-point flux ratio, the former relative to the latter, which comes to 1.126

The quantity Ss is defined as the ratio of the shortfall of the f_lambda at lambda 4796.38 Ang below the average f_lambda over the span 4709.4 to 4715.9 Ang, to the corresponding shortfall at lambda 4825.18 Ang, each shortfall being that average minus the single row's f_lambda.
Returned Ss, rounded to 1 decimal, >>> 1.0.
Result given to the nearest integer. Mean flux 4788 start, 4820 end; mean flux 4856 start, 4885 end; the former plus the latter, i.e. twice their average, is 180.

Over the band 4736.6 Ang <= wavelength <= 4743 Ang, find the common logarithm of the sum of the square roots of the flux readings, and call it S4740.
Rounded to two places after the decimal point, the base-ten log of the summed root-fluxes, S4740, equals 1.77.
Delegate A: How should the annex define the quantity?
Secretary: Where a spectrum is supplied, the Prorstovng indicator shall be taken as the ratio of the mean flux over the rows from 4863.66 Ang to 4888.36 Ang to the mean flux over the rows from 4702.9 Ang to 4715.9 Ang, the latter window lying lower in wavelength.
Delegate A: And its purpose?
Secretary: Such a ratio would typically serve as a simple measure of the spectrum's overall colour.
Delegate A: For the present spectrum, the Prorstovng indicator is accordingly 0.93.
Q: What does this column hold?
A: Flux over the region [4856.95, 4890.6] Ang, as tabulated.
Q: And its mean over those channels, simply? 86.7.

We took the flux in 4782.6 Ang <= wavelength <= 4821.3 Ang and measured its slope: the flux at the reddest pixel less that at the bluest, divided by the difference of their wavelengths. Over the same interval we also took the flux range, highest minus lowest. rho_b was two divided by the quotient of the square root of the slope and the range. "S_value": 96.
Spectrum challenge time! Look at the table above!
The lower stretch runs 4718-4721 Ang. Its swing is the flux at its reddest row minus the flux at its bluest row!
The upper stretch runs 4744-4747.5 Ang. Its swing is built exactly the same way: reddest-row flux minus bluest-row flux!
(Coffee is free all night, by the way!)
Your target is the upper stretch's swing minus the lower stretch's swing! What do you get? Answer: -6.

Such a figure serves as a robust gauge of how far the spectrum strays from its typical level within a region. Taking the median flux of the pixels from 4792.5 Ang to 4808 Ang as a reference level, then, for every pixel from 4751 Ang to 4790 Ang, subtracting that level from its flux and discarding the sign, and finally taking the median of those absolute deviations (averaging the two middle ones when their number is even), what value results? 3.3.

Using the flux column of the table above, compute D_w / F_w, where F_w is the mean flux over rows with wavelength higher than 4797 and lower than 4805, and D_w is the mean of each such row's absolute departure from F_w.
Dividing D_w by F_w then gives 0.020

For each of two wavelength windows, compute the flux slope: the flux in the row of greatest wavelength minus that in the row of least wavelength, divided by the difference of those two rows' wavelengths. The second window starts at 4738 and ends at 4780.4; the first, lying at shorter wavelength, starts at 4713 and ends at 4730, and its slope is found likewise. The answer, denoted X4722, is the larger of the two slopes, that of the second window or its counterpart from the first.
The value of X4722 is 0.06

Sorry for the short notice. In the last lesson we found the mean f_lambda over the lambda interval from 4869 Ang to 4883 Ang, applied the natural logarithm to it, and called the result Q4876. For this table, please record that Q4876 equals 4.51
